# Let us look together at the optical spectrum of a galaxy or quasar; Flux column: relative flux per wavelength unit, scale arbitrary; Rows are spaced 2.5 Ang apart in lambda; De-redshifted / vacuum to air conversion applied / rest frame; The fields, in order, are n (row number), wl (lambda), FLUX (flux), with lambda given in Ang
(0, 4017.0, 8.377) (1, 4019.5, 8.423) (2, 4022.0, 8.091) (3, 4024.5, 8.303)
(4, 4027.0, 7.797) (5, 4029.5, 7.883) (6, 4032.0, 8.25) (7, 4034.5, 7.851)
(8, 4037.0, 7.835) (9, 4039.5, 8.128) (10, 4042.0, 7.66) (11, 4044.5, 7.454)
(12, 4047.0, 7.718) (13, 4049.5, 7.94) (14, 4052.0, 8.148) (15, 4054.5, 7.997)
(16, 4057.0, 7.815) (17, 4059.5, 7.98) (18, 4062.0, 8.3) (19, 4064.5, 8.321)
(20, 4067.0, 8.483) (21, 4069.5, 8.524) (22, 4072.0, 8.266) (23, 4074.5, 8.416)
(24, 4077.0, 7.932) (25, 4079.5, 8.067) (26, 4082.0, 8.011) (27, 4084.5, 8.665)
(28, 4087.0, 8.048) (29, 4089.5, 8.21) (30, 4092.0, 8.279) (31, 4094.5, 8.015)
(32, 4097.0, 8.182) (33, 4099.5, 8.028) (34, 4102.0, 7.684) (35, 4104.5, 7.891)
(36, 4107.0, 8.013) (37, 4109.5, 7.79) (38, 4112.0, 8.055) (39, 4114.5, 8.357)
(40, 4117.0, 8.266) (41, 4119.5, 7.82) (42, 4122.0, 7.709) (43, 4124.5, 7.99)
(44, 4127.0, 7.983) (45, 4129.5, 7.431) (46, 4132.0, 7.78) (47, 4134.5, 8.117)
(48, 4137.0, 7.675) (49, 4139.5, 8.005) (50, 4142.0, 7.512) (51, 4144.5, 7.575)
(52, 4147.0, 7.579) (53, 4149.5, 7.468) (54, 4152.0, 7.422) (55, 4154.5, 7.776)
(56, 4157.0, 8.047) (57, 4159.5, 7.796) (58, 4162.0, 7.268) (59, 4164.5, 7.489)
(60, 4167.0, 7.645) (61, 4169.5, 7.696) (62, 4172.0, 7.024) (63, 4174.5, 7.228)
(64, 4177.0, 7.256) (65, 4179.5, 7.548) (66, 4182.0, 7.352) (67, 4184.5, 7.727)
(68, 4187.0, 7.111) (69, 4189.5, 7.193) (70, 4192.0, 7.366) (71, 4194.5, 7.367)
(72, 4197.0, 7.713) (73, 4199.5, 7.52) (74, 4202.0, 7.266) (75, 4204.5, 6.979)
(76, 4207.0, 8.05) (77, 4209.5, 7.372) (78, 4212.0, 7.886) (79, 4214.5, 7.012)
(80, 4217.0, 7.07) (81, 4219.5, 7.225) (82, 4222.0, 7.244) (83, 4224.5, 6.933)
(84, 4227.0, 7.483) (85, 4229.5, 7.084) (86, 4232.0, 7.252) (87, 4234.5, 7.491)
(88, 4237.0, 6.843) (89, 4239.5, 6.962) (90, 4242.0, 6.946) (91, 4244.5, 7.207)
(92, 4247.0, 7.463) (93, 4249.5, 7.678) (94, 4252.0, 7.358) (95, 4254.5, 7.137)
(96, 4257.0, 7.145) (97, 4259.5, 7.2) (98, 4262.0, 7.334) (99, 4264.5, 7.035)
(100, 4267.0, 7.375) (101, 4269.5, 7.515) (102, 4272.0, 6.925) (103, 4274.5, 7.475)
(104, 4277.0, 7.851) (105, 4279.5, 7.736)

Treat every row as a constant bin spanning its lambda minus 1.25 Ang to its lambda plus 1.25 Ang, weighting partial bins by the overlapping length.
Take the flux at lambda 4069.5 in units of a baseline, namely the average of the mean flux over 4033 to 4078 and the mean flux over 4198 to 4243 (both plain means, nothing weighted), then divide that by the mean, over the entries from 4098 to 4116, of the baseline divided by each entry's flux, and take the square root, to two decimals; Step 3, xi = 1.08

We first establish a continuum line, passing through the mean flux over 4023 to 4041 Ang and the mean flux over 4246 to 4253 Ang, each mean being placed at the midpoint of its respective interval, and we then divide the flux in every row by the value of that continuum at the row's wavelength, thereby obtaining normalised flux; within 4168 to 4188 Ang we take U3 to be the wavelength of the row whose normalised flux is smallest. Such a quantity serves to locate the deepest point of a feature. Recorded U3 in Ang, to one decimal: 4172.0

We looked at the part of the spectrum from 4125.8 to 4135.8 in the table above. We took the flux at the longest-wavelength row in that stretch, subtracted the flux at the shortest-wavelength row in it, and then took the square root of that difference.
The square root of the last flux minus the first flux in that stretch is 0.37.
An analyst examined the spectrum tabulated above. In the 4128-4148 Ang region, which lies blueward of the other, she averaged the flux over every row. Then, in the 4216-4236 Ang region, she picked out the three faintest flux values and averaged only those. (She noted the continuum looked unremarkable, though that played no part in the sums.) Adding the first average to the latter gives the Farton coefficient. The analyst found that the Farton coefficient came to 14.7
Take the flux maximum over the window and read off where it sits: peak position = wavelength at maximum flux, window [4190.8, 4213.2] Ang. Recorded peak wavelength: 4207.0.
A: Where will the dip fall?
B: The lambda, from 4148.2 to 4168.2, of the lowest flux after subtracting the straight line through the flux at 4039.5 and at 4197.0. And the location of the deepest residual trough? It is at 4162.0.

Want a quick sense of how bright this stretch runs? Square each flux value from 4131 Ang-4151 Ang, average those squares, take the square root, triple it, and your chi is 23.2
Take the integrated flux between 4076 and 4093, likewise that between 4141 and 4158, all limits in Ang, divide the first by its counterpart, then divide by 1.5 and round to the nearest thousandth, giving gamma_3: 0.715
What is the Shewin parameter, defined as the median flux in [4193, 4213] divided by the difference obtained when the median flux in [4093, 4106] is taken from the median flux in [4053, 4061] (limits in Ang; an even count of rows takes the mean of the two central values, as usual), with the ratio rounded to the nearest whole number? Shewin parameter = -213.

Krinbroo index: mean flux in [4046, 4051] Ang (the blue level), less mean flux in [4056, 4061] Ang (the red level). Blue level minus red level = -0.1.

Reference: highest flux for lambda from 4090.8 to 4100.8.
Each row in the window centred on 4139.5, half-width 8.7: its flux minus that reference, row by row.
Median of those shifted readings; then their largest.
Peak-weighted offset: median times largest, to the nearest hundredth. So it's 0.10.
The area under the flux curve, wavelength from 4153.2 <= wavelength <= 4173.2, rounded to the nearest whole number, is 152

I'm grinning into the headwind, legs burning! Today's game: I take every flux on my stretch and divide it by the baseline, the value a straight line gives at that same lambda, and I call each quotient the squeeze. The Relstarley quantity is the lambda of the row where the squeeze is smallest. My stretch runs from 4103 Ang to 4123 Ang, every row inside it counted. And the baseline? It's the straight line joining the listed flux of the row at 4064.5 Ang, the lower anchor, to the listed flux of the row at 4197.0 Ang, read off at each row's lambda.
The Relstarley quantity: 4122.0 Ang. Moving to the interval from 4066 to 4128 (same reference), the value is 4102.0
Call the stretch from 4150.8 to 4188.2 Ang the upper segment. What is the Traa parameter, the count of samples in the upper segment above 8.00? 1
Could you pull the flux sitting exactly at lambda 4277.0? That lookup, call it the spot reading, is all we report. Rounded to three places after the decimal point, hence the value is 7.851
